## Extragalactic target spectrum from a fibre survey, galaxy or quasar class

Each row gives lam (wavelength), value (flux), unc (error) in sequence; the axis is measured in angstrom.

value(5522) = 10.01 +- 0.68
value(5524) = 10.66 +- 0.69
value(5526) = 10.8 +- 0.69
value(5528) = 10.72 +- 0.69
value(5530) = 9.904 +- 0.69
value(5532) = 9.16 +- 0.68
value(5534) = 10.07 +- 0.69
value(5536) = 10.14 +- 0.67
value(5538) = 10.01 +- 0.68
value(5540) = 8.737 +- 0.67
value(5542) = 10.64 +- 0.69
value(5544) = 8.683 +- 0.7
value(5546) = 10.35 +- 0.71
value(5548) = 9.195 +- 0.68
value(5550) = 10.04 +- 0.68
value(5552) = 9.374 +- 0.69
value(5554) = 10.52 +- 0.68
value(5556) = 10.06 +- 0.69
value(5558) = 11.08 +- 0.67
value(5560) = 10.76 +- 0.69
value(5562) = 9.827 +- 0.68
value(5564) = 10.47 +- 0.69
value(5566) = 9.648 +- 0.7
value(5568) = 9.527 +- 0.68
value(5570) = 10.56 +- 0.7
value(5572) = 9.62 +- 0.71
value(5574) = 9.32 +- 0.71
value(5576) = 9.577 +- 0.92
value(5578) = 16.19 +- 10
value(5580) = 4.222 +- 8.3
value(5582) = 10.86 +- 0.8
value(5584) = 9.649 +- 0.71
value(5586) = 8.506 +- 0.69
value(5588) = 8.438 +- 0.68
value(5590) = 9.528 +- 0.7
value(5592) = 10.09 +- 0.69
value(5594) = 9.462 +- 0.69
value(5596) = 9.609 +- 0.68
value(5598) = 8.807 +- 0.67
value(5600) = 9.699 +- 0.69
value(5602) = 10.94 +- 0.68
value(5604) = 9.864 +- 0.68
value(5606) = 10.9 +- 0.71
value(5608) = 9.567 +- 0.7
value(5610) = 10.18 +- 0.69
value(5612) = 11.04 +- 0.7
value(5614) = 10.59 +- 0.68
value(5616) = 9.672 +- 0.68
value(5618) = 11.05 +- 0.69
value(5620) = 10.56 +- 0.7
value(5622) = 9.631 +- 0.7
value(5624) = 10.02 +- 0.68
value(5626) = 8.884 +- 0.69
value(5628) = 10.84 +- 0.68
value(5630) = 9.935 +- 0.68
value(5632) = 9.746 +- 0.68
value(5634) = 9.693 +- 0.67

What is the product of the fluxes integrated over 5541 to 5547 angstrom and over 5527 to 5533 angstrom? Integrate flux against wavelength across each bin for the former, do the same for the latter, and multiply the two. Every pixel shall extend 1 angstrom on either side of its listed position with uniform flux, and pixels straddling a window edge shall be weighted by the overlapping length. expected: 3535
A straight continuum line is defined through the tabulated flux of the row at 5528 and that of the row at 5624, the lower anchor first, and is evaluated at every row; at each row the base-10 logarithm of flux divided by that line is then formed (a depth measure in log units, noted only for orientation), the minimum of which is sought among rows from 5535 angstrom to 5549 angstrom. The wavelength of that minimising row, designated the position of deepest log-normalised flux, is 5544 angstrom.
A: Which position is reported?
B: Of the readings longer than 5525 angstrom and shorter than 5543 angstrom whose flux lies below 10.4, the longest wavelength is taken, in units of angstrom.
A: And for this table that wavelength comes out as 5540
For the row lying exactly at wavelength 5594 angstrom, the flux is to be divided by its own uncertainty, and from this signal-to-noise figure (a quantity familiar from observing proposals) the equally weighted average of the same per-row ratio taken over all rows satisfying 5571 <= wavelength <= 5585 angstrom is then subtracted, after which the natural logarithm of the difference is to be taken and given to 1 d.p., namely 1.4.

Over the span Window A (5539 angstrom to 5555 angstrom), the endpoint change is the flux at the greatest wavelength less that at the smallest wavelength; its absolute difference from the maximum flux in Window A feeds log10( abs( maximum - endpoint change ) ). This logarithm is 0.95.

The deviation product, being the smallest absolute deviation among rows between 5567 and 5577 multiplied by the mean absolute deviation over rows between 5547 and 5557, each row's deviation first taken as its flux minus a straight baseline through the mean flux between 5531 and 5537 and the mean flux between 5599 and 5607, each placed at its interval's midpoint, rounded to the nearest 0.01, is 0.20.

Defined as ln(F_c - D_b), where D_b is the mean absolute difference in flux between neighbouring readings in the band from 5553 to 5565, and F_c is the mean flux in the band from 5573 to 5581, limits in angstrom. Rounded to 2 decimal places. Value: 2.21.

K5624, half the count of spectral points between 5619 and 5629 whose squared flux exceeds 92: 2.0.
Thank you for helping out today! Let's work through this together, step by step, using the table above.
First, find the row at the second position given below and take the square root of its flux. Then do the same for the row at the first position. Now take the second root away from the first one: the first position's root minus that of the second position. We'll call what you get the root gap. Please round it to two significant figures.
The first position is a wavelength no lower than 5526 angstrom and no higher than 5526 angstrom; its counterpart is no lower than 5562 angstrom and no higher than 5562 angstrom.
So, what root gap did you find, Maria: 0.15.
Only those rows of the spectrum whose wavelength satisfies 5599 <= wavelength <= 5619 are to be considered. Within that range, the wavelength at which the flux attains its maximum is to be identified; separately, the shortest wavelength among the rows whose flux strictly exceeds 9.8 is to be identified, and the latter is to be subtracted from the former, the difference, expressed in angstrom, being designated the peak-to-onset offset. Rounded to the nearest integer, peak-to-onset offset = 16 angstrom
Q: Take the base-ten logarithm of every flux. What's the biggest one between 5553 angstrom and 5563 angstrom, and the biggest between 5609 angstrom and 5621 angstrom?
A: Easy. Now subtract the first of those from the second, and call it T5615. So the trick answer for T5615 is 0.00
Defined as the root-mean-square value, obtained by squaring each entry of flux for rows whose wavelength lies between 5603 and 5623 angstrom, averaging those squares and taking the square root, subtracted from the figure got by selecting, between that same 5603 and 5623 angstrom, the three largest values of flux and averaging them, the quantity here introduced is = 0.68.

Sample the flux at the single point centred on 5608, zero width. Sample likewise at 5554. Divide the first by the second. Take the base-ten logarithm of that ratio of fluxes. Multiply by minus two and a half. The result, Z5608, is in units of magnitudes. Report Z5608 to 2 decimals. 0.10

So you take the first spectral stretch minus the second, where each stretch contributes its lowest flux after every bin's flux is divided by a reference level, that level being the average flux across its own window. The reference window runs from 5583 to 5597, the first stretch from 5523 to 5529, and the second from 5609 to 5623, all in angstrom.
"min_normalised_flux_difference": 0.11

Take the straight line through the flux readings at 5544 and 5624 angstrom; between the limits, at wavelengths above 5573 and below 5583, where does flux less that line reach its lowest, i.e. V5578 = 5580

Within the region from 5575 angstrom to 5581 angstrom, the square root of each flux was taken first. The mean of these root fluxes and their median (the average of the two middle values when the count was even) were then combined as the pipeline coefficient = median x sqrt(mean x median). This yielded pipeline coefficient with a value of 9.5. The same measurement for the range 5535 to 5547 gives 10.0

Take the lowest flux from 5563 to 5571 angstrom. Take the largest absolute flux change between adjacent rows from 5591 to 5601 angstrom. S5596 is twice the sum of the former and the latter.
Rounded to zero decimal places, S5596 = 21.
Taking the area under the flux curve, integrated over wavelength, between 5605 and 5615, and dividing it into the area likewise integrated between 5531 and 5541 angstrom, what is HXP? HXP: 0.92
